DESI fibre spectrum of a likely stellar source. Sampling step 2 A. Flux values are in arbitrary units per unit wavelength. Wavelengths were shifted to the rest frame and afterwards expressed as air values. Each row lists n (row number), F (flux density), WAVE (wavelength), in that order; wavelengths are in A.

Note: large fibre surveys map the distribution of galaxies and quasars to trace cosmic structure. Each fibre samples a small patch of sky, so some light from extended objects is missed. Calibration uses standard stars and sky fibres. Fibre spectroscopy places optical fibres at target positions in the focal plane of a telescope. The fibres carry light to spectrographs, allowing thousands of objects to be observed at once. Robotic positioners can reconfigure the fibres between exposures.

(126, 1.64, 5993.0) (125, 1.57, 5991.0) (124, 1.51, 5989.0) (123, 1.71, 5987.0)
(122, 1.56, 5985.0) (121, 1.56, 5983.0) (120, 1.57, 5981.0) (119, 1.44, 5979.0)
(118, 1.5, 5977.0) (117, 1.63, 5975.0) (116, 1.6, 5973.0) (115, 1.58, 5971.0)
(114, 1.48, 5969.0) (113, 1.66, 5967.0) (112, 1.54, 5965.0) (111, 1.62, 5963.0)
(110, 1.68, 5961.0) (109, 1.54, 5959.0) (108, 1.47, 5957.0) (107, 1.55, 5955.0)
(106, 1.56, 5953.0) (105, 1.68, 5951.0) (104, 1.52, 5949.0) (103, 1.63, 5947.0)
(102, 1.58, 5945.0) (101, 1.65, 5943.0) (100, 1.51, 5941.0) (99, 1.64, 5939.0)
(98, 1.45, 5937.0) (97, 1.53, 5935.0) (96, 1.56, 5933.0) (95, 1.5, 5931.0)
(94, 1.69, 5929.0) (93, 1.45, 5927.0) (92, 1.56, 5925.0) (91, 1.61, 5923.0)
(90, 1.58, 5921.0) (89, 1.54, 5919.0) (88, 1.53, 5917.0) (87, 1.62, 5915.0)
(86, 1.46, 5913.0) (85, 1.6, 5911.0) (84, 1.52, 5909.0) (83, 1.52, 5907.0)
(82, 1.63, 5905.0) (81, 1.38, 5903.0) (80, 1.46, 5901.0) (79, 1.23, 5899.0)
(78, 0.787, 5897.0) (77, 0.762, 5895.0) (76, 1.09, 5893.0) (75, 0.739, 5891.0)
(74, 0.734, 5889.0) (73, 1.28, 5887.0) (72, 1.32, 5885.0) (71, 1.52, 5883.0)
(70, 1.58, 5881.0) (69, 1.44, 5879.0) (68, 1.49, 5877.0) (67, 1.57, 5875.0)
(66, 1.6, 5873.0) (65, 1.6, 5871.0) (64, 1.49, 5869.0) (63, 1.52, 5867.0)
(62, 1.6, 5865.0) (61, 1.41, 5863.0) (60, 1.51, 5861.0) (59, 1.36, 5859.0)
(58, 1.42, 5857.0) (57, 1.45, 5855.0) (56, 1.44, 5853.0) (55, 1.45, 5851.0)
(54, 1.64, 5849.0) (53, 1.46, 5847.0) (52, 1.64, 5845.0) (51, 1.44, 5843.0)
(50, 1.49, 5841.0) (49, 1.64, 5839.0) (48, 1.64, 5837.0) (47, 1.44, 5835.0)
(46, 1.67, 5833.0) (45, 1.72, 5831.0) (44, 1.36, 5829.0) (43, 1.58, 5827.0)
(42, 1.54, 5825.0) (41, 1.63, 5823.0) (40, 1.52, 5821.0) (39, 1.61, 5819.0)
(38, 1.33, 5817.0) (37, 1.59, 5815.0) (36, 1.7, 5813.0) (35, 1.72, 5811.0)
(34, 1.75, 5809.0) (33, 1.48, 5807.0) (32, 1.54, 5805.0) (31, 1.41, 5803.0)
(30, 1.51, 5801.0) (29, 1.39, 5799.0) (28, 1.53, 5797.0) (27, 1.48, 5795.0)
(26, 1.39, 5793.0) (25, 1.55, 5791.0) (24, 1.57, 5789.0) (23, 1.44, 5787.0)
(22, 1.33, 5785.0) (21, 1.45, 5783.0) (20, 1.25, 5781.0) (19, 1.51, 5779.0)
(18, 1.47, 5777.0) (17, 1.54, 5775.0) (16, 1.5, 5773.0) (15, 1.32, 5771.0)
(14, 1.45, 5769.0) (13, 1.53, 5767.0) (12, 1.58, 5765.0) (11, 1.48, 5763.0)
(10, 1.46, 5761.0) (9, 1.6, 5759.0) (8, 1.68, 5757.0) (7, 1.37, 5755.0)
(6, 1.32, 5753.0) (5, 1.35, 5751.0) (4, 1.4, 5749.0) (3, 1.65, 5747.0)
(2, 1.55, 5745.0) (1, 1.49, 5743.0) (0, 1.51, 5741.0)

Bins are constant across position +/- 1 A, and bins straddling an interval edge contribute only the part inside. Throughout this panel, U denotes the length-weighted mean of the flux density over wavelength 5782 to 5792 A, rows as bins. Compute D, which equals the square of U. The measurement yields 2.16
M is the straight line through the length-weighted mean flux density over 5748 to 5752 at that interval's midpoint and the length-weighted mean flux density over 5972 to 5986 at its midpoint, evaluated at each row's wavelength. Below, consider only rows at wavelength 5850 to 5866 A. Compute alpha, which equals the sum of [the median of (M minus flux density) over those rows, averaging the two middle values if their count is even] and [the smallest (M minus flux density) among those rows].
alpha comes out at -0.13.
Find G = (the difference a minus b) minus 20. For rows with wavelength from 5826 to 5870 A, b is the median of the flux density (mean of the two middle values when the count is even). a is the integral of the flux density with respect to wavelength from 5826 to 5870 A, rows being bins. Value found 45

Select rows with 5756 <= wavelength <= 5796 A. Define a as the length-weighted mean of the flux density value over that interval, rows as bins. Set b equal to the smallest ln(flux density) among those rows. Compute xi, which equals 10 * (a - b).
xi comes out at 12.6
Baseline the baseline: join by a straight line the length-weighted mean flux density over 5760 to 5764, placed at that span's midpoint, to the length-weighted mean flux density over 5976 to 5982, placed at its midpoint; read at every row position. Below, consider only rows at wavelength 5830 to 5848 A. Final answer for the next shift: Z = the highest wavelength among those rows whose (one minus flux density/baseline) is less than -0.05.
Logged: 5845.0 A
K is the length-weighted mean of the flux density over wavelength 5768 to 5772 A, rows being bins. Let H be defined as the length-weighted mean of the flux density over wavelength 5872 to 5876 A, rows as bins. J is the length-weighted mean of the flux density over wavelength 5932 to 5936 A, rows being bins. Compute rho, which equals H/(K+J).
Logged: 0.54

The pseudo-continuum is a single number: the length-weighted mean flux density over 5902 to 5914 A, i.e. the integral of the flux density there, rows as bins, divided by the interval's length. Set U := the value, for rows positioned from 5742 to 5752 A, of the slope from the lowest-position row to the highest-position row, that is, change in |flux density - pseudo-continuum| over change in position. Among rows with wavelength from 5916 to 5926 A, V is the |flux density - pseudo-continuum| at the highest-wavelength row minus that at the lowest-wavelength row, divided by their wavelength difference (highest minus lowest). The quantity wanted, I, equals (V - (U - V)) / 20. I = -0.0005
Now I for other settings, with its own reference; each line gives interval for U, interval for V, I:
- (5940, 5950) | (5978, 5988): 0.0015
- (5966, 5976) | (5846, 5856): 0.0003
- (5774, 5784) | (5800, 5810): 0.0025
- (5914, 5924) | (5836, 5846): 0.0001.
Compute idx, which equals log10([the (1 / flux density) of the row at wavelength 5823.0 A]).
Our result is -0.21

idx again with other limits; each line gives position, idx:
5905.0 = -0.21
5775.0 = -0.19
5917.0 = -0.18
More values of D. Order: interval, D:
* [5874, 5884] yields 2.31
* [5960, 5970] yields 2.55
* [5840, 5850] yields 2.35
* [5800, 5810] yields 2.37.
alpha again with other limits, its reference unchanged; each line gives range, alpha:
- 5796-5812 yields -0.44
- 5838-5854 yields -0.22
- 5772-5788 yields -0.21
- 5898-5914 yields -0.13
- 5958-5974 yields -0.19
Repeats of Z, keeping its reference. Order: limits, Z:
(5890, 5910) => 5905.0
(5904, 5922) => 5921.0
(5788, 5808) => 5791.0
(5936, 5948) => 5947.0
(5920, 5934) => 5929.0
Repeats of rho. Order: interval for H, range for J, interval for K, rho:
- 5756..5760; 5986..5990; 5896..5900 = 0.63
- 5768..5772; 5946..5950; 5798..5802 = 0.46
